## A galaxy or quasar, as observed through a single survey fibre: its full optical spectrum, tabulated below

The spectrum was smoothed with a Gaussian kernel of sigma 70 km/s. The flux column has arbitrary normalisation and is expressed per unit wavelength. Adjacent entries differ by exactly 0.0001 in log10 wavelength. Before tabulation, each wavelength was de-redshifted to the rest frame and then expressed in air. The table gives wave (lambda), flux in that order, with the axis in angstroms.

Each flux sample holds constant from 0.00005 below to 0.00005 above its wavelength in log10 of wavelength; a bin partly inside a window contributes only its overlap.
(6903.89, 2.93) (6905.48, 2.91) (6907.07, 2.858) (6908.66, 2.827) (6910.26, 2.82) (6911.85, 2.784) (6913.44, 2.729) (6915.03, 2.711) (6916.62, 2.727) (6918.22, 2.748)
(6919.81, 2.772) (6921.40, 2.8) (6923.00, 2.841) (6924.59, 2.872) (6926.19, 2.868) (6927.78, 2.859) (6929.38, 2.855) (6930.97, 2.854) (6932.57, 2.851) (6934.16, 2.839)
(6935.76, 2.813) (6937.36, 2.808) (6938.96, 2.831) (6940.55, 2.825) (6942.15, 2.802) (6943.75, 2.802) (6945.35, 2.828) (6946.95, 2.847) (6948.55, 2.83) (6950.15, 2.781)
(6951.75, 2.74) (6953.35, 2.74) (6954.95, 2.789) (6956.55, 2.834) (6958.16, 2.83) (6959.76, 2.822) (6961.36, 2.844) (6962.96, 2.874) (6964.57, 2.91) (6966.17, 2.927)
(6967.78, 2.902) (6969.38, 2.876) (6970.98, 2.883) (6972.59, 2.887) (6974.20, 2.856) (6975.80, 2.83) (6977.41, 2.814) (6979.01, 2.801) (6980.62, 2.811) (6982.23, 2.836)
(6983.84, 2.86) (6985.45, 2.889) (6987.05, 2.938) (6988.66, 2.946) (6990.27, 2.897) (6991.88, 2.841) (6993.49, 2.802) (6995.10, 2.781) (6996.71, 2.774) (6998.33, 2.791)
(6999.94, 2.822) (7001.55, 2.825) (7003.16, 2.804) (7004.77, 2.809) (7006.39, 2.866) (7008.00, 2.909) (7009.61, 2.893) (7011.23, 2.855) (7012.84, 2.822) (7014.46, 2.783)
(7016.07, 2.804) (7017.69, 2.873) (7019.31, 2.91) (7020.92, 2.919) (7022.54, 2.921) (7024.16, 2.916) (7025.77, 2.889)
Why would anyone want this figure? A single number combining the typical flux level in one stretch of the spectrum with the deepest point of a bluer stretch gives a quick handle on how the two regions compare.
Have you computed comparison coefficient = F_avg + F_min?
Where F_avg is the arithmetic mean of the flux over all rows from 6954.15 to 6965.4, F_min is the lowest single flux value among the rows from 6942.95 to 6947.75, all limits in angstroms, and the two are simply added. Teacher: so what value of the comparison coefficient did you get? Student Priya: 5.65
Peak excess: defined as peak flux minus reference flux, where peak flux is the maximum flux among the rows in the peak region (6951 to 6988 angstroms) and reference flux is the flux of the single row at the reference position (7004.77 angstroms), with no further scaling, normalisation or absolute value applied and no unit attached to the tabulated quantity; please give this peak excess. 0.13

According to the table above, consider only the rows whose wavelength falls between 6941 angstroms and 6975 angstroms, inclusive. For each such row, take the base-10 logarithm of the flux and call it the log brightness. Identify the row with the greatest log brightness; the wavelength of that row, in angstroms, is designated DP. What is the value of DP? 6966.17 angstroms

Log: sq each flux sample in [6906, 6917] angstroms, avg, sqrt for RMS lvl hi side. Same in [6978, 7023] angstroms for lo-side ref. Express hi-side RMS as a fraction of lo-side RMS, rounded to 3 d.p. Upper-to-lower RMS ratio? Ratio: 0.975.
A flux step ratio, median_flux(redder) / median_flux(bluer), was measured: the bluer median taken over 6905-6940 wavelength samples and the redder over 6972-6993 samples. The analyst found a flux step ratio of 1.01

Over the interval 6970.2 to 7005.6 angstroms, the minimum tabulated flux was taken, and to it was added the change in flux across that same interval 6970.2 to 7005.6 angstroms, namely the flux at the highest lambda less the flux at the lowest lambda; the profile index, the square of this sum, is 7.29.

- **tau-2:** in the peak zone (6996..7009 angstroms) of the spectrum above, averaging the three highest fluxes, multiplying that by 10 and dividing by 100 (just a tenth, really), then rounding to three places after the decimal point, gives 0.287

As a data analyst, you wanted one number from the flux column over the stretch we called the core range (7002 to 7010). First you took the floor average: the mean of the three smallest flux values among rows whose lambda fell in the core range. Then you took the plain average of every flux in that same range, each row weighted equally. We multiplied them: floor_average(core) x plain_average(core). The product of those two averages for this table 8.07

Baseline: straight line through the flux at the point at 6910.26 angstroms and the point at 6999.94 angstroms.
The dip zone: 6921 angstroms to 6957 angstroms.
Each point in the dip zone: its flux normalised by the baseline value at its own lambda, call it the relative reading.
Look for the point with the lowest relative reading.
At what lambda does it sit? 6953.35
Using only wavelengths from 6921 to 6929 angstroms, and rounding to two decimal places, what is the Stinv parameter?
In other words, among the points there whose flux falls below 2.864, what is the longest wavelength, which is 6927.78 angstroms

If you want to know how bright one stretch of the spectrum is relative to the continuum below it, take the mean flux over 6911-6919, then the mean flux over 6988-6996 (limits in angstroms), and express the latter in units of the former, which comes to 1.04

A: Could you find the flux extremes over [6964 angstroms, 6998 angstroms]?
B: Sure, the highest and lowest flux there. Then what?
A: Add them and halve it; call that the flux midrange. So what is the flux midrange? 2.86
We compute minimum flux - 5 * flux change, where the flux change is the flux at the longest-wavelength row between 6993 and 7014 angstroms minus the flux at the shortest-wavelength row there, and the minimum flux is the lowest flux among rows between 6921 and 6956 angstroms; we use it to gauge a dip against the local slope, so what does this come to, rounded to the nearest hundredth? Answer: 2.64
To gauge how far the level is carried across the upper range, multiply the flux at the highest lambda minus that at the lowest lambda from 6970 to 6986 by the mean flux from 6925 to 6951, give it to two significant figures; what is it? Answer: 0.017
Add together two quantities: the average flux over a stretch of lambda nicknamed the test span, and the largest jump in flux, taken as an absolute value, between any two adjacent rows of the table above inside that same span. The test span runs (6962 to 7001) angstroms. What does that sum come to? 2.91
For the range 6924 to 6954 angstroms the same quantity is 2.87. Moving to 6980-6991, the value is 2.93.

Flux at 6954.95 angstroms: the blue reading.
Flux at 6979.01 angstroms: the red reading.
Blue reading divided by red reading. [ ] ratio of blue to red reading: 1.00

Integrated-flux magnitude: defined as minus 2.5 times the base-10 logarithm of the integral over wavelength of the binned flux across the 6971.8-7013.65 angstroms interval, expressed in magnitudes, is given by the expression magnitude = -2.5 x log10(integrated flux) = -5.2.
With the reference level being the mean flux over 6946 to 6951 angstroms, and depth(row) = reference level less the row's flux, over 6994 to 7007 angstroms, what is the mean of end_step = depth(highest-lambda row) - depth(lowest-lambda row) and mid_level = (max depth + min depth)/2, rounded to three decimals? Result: -0.043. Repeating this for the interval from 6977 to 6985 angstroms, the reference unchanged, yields -0.029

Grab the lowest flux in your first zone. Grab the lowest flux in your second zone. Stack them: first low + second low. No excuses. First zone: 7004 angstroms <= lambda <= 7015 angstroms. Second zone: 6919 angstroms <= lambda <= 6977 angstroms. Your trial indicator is 5.52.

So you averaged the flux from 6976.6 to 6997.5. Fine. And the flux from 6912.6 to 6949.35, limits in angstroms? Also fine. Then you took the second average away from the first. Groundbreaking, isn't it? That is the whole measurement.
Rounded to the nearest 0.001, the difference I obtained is 0.032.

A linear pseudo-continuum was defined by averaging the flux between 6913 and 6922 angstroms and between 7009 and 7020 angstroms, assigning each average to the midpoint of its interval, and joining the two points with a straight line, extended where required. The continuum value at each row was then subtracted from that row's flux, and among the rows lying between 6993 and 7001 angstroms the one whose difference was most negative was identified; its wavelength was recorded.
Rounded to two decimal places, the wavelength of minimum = 6996.71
